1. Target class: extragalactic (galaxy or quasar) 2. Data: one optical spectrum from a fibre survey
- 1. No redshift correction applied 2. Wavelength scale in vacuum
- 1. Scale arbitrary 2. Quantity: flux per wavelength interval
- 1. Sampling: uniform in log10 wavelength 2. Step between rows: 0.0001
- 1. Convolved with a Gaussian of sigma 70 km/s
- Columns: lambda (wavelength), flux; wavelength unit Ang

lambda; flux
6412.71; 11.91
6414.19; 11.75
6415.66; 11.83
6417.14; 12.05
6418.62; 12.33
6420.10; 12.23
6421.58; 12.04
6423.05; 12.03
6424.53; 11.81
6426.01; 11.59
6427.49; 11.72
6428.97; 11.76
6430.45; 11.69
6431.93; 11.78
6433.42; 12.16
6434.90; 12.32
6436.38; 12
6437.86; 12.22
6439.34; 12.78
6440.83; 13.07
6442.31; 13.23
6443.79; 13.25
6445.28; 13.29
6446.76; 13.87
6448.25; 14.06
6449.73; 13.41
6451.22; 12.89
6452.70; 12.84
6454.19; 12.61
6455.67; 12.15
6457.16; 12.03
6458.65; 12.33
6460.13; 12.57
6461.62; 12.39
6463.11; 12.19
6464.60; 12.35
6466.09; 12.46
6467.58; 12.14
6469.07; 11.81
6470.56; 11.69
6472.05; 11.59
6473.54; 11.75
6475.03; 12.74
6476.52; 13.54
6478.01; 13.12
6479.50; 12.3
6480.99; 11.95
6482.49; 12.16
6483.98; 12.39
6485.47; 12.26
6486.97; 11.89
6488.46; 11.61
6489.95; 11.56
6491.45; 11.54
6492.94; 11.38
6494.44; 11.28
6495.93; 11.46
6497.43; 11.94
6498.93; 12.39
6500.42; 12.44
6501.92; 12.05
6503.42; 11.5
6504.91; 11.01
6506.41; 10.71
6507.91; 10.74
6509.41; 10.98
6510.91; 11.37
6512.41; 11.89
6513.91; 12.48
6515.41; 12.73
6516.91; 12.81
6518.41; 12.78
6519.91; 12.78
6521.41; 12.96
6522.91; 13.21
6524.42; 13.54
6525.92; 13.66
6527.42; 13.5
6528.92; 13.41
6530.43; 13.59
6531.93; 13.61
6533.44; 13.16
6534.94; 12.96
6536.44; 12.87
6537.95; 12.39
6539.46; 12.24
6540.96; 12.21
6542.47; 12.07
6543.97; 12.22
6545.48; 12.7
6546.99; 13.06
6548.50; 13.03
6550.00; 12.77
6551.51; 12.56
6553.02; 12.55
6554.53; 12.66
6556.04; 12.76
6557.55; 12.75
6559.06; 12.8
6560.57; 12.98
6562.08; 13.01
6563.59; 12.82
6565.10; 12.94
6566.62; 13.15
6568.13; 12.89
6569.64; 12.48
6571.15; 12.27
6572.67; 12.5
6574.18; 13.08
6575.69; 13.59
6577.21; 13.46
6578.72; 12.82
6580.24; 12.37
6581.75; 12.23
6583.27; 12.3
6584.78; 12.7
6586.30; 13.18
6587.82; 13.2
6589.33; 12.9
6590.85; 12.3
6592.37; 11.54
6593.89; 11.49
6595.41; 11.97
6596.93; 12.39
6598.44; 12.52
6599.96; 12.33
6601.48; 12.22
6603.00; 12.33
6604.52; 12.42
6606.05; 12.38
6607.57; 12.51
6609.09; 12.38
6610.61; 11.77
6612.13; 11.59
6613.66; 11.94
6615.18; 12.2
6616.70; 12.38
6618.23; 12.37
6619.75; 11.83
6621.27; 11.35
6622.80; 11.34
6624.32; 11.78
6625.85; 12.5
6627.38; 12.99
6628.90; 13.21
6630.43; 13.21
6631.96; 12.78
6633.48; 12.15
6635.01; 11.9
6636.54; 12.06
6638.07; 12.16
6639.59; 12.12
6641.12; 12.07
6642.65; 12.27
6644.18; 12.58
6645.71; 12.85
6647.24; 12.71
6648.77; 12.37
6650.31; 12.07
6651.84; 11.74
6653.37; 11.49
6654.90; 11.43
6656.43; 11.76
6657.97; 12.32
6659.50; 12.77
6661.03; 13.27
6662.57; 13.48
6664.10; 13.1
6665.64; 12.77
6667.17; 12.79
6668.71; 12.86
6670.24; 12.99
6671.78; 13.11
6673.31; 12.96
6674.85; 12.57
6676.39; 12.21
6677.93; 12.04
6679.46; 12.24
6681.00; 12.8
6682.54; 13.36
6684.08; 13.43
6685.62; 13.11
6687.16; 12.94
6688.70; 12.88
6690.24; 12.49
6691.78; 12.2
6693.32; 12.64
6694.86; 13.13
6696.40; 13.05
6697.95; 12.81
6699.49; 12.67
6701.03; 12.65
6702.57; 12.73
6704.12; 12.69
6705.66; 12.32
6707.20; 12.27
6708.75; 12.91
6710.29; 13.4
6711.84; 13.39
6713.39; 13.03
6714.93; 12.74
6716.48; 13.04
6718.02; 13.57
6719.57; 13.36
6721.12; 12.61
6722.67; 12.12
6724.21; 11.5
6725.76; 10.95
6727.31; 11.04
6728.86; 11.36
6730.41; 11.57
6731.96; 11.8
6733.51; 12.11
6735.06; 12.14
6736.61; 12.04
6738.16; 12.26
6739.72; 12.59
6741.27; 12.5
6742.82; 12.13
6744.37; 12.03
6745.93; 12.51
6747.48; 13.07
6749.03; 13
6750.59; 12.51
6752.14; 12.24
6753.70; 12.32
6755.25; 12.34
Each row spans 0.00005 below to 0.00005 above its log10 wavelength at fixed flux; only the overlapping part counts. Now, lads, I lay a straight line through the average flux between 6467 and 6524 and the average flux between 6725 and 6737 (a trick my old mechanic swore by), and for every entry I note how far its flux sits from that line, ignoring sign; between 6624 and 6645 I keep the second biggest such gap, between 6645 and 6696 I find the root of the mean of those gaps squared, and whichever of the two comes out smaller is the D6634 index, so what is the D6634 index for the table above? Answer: 1.06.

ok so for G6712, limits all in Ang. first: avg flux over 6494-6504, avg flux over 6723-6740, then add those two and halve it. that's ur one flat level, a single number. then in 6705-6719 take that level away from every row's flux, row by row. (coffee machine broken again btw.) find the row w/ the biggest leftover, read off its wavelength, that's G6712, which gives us 6718.02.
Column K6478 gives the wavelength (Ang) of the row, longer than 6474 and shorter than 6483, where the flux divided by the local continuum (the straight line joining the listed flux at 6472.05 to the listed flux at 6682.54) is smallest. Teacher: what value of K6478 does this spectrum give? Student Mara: 6480.99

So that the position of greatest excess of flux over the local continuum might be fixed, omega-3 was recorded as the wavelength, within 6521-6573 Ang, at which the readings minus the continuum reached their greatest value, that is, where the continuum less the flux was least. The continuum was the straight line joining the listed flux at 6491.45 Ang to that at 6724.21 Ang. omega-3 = 6525.92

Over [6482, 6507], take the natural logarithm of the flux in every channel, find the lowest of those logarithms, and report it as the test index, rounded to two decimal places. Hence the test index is 2.37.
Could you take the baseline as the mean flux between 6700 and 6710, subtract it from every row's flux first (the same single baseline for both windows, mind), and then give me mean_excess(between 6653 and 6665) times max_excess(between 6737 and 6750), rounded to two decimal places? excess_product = -0.07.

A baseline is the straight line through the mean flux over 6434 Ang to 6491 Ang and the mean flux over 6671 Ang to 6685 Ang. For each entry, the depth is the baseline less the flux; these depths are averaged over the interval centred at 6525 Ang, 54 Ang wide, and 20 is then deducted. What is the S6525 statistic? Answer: -19.9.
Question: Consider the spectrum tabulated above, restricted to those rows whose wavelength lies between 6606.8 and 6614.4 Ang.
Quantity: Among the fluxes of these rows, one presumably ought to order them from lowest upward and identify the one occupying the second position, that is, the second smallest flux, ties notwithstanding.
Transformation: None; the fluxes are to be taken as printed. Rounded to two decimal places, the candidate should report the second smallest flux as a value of 11.77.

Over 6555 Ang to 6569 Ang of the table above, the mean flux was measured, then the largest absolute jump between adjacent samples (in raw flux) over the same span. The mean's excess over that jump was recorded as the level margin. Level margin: 12.6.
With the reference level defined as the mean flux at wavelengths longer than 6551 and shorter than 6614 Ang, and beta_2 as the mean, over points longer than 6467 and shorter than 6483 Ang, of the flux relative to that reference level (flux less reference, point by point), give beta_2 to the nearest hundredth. -0.29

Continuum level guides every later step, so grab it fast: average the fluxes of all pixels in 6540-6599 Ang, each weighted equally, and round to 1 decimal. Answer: 12.6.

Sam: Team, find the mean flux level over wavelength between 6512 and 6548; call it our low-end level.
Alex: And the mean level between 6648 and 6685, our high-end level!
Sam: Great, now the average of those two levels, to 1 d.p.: 12.7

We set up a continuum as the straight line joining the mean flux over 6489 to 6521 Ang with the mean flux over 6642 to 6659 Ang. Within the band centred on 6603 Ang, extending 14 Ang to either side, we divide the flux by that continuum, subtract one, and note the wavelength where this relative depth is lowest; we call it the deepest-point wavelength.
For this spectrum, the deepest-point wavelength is 6593.89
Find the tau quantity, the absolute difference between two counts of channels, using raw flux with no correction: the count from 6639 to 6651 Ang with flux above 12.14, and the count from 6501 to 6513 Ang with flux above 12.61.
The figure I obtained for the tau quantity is 5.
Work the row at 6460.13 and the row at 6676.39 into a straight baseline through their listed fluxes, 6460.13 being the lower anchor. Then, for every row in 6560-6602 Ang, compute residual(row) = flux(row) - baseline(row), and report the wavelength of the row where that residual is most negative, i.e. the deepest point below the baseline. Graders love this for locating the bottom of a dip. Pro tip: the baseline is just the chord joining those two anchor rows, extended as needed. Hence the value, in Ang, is 6593.89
